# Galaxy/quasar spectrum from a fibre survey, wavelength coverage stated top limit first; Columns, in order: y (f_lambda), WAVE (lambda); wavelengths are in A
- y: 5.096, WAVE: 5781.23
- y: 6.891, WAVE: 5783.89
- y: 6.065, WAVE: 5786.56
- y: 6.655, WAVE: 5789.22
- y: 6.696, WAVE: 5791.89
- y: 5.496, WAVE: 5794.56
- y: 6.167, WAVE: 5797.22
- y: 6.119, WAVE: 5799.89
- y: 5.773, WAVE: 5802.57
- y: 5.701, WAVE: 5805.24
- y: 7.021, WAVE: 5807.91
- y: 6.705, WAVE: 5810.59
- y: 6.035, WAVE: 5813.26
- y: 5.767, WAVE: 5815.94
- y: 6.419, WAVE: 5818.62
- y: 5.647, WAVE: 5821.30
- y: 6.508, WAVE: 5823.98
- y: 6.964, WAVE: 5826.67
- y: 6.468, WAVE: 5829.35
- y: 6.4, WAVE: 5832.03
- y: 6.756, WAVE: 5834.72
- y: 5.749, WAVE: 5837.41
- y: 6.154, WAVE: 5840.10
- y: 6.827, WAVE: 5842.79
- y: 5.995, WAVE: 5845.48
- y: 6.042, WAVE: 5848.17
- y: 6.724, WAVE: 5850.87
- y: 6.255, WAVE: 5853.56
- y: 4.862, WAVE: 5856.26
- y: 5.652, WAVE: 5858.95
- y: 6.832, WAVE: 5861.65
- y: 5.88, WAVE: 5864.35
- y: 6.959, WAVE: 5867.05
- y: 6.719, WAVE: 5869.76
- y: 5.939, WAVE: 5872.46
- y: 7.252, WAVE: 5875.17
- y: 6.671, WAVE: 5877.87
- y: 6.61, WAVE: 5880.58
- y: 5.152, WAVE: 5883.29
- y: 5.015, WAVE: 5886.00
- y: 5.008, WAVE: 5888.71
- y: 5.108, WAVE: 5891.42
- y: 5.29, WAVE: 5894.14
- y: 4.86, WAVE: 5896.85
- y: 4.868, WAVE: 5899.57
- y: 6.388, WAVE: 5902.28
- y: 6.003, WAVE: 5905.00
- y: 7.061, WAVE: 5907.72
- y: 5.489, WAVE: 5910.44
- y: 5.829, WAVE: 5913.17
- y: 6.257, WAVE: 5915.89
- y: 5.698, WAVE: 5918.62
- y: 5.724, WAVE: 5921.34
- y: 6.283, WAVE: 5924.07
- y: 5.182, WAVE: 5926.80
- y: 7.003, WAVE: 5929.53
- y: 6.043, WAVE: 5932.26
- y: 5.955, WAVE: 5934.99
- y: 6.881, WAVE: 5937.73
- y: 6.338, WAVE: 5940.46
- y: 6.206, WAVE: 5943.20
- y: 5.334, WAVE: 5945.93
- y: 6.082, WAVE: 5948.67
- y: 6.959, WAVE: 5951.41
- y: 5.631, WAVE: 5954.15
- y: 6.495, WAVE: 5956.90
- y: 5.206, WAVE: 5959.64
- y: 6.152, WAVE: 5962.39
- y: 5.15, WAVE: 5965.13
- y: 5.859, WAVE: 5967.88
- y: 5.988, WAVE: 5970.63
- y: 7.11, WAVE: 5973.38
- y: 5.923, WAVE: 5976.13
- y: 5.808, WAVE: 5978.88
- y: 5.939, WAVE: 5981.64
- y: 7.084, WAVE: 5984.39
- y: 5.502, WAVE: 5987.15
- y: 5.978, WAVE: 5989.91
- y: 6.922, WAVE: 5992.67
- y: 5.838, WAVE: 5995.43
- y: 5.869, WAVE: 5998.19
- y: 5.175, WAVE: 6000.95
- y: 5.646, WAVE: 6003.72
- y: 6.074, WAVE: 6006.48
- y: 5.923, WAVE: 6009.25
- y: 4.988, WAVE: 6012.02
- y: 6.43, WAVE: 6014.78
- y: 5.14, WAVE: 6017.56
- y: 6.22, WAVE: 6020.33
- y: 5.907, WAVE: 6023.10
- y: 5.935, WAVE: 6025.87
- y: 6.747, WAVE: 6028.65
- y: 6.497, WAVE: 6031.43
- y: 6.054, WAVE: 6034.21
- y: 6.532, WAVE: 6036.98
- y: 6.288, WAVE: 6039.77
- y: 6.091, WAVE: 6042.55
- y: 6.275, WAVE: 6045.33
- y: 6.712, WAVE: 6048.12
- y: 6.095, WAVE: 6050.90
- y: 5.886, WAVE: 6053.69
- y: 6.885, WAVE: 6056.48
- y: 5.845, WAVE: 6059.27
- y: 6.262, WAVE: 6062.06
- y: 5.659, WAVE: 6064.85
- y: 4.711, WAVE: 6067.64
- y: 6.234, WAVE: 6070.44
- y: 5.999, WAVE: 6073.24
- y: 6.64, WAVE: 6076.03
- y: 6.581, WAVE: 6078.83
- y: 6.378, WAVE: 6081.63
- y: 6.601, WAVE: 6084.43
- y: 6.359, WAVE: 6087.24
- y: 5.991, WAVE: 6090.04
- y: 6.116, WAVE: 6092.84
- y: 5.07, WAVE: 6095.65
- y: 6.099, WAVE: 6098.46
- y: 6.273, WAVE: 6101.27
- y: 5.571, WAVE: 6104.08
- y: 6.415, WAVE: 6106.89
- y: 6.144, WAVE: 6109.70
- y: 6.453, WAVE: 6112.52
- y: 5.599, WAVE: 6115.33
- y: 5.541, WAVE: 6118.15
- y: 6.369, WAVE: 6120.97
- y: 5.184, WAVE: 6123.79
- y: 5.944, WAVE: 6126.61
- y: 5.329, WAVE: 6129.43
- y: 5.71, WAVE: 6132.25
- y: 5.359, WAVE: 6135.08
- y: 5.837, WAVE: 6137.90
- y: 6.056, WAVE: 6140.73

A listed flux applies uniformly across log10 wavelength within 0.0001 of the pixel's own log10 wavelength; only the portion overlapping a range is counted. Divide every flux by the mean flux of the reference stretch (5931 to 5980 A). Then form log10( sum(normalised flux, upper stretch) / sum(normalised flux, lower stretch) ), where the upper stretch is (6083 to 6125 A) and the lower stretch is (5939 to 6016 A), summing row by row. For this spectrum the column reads -0.3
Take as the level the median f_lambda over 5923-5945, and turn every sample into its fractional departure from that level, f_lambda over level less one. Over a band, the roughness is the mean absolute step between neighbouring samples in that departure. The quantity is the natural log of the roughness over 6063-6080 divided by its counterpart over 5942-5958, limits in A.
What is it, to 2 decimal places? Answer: -0.32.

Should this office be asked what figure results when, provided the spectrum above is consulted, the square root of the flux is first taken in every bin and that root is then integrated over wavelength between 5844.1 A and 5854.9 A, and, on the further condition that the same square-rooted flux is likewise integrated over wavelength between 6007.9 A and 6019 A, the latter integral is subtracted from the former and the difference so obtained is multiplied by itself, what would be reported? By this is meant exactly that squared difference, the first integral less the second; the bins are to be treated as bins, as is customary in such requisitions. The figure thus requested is 0.5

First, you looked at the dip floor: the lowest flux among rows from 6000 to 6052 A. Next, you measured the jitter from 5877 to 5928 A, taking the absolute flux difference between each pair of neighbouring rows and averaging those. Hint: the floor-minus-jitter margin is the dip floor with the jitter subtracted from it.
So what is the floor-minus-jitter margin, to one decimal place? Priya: 4.4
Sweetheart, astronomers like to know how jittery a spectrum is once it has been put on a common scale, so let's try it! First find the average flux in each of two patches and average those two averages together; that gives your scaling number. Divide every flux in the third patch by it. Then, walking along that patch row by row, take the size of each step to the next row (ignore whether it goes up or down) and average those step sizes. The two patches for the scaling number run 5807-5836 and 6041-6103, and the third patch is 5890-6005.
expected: 0.118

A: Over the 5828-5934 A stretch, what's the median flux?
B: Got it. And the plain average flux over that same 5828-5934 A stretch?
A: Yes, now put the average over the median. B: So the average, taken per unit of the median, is 0.997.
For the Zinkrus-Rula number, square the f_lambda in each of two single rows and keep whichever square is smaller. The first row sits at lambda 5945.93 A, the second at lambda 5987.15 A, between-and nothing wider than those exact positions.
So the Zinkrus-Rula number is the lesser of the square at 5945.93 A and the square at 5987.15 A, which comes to 28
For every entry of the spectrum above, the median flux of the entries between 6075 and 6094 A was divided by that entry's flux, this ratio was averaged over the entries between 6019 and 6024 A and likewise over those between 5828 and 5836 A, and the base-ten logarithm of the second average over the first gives -0.03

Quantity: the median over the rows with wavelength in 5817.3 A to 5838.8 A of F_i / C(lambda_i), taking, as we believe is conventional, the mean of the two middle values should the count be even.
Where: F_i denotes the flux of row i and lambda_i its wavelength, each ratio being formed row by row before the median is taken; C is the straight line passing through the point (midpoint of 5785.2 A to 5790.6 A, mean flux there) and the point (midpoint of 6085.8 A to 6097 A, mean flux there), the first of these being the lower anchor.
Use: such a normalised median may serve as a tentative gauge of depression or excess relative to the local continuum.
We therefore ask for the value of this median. 1.02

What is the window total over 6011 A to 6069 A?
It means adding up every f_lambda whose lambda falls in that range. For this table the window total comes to 127.2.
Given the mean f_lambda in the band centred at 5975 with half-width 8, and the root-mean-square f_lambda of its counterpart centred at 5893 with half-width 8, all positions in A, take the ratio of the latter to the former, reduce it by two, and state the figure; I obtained -1.18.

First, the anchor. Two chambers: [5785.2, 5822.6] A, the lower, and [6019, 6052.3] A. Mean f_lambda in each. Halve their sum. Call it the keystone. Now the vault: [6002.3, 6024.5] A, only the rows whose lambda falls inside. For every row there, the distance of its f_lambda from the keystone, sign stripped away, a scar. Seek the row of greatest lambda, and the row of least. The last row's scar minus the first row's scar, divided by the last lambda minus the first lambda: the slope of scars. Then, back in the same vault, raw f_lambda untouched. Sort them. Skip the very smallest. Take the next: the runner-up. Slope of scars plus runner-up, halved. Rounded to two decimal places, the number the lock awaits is 2.56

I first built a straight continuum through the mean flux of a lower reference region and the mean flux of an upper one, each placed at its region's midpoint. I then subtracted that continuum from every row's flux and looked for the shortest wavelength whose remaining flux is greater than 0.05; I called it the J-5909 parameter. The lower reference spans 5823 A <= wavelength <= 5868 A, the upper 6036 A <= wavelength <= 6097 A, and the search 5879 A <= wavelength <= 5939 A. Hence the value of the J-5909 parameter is 5880.58 A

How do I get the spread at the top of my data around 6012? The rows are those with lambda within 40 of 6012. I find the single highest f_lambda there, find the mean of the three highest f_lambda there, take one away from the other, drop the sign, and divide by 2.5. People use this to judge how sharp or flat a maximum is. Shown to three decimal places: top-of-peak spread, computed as 0.029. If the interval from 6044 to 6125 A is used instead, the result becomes 0.056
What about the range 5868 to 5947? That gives 0.059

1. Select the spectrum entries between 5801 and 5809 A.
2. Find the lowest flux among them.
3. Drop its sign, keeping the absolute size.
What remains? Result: 5.7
